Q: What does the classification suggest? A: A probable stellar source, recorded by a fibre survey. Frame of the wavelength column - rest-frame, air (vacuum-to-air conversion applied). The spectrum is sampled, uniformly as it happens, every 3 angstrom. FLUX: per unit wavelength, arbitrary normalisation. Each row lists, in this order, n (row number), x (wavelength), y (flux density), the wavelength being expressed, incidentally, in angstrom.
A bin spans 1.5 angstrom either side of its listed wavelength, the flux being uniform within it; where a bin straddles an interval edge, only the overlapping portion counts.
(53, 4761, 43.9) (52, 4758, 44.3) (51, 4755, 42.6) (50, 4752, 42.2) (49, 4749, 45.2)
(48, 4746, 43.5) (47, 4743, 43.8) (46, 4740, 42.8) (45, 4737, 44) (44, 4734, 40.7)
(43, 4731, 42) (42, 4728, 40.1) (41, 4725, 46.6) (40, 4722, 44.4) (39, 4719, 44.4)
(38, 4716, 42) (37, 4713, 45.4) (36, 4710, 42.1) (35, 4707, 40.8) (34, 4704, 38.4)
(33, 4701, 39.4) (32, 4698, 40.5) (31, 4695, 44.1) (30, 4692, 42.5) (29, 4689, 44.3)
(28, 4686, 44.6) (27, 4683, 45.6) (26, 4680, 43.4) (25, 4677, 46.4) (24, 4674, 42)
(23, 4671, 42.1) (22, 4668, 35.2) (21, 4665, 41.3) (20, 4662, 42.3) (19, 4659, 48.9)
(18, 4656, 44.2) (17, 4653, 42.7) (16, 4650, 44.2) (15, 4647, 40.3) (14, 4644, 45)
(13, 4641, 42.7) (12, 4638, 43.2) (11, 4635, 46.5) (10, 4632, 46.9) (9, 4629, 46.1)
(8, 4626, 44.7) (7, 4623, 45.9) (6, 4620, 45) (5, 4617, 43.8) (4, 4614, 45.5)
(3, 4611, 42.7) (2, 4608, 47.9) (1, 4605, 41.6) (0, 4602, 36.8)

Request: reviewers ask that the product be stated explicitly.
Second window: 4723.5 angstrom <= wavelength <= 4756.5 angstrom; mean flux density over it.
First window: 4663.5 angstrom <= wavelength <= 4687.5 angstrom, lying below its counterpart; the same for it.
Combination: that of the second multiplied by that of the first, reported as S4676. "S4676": 1833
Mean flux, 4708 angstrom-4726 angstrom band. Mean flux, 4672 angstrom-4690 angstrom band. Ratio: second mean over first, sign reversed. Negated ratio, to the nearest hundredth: -1.01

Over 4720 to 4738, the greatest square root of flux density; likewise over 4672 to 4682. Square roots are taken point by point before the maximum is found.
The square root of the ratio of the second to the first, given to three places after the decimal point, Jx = 0.999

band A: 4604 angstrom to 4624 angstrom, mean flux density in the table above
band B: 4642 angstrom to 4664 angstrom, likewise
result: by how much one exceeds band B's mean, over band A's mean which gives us -0.96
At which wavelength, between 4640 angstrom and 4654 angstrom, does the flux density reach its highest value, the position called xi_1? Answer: 4644 angstrom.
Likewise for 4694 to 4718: 4713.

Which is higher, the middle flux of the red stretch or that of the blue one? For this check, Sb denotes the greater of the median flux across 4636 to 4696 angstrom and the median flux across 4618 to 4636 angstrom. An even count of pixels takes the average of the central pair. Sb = 46.0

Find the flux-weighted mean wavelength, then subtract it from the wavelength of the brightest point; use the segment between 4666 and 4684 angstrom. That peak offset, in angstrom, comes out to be 1.1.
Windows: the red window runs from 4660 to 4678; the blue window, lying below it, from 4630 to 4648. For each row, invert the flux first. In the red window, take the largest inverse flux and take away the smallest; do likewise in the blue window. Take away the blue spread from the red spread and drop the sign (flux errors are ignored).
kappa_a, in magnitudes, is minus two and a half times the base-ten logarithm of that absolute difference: 6.2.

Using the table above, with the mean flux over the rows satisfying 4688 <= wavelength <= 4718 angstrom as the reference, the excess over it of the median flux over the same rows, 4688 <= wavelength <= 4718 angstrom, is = 0.10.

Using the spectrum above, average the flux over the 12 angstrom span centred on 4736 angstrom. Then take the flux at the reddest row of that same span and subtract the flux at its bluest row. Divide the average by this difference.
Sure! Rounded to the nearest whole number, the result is 53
